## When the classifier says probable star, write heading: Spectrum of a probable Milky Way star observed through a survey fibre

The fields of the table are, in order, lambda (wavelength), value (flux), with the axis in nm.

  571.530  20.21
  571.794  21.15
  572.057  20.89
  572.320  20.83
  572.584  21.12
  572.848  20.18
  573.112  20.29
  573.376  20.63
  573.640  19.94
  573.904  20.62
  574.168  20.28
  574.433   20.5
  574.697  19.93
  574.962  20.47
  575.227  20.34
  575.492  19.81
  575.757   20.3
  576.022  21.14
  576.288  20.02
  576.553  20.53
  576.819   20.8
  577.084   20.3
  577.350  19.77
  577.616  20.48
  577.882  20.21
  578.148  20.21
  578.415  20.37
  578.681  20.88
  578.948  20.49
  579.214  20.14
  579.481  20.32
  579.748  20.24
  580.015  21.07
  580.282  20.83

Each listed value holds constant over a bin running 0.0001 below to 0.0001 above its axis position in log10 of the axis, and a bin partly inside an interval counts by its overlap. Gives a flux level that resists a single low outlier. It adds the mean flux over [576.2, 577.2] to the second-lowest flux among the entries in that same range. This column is 40.7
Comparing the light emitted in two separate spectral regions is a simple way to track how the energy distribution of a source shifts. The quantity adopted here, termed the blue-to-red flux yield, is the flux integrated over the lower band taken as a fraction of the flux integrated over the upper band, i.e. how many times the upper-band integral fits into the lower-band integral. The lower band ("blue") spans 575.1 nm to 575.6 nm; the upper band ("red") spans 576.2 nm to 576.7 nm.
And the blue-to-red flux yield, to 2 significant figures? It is 0.99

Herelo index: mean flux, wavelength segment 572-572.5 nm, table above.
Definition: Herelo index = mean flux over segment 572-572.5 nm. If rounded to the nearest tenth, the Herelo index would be 20.9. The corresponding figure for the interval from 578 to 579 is 20.5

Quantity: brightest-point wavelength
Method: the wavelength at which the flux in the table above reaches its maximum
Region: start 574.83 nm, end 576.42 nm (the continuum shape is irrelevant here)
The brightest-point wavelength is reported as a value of 576.022 nm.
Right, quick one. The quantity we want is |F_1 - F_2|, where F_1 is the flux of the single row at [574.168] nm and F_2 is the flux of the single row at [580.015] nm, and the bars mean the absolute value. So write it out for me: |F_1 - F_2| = 0.8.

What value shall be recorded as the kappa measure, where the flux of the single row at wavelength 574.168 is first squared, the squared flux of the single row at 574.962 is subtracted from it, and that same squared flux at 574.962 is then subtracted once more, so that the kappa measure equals -427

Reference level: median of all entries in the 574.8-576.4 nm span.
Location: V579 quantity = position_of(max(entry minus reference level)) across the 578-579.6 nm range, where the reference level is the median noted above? 578.681 nm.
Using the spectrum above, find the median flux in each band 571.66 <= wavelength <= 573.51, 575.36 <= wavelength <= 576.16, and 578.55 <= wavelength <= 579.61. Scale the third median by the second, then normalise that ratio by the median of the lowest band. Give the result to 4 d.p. 0.0483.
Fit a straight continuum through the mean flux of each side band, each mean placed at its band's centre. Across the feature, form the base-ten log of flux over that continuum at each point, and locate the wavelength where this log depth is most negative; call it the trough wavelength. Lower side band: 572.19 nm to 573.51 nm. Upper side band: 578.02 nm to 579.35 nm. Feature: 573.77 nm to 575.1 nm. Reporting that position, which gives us 574.697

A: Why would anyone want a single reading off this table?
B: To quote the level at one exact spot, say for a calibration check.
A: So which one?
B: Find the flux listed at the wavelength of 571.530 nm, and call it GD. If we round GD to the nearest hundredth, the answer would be 20.21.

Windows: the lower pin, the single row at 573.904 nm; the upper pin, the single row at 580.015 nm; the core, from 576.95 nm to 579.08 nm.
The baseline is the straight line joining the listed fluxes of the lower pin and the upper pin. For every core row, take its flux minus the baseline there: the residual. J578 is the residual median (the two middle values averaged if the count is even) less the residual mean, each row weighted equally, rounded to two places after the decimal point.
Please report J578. 0.02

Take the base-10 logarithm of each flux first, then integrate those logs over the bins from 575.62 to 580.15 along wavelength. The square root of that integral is 2.4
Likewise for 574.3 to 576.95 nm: 1.9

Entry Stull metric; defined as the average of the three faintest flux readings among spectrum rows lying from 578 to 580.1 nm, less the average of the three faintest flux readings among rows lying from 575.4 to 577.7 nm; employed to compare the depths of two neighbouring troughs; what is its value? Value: 0.33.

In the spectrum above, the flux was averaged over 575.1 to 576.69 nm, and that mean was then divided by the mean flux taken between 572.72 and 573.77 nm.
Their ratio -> 1.00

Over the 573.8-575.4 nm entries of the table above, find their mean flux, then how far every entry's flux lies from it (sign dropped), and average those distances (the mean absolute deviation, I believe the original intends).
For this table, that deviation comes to 0.17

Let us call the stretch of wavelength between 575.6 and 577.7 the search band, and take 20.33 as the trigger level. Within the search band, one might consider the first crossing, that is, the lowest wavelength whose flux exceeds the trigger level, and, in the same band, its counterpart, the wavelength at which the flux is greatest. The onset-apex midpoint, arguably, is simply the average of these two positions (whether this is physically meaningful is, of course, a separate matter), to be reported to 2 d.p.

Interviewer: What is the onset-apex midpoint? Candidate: 576.02 nm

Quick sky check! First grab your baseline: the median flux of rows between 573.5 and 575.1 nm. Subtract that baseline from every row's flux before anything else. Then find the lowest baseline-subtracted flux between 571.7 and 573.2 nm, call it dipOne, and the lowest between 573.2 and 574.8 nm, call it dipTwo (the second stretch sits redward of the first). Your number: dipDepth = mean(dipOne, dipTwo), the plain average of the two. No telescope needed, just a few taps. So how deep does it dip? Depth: -0.32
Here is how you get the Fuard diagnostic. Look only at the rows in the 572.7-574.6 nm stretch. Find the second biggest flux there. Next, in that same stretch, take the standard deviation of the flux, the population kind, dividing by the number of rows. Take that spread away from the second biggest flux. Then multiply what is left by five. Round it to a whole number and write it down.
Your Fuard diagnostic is 102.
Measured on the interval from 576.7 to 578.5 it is 101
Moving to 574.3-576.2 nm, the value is 100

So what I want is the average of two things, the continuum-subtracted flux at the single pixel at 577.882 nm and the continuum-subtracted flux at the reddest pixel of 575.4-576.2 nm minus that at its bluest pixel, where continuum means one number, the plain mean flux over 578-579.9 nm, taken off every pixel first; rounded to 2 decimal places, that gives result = 0.58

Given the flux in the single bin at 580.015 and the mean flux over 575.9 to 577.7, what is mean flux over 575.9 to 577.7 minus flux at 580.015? -0.64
